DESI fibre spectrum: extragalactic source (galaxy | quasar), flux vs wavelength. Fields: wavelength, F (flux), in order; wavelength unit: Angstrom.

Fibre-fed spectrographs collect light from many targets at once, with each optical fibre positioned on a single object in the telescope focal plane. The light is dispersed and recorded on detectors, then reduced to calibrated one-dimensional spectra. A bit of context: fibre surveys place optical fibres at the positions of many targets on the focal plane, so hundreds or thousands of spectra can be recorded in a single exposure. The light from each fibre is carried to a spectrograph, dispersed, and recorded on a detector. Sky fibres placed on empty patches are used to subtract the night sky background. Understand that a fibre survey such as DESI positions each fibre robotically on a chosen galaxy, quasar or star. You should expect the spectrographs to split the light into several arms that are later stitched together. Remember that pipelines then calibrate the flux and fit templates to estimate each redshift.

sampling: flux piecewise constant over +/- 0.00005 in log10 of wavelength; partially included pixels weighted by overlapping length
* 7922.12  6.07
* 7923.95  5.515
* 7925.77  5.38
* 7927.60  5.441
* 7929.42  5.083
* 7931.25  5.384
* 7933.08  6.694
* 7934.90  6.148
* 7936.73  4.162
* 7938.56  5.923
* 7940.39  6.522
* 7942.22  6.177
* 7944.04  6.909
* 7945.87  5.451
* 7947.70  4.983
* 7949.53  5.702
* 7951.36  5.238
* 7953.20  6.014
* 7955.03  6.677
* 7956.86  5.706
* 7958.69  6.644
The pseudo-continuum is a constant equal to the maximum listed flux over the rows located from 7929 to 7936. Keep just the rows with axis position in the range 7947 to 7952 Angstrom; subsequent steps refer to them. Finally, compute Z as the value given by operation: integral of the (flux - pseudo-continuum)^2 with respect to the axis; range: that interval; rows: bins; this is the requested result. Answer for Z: 9.8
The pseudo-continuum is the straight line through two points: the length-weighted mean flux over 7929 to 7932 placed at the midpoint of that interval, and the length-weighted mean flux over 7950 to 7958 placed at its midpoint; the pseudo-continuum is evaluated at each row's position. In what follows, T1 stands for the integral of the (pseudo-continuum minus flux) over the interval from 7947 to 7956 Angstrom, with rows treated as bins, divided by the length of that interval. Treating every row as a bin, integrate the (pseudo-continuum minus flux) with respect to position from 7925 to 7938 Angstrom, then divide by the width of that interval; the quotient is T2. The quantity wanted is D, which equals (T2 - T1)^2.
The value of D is 0.099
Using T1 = 0.1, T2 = -0.21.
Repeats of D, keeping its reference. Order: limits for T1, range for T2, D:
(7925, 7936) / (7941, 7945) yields 0.257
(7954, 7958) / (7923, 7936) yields 0.036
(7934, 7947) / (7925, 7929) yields 0.016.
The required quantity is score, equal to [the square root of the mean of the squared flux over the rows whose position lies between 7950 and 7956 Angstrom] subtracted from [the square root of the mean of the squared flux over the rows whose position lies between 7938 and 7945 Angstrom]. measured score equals 0.4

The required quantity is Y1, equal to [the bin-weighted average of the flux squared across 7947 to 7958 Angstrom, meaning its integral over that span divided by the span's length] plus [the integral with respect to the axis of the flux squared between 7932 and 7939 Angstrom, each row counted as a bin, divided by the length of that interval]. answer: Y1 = 67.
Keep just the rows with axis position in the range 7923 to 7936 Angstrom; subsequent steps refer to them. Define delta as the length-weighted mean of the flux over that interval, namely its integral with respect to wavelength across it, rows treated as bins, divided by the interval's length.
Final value 5.6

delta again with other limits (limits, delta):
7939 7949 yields 6.0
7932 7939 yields 5.7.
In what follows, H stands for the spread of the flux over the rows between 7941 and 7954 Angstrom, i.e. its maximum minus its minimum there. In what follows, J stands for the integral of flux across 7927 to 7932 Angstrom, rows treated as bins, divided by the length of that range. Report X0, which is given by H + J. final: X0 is 7.2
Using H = 1.9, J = 5.3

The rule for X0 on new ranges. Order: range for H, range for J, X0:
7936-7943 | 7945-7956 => 8.0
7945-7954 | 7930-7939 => 6.7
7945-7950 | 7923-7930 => 6.1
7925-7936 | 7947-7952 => 6.9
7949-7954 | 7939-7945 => 7.3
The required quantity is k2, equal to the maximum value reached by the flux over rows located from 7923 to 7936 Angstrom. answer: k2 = 6.694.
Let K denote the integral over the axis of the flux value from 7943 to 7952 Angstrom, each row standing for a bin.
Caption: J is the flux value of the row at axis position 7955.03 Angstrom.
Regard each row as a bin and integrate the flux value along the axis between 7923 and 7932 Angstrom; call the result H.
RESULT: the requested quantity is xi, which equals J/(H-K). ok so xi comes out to -2.3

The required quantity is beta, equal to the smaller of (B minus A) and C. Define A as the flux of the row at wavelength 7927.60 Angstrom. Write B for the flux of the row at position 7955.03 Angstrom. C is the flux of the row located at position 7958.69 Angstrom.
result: 1.2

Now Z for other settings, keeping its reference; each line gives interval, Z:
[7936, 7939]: 11.3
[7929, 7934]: 6.6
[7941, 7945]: 0.7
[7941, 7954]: 15.2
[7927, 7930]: 6.2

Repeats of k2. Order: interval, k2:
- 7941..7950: 6.909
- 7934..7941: 6.522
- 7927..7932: 5.441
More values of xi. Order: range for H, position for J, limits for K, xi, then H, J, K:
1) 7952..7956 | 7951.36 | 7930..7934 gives 4.5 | 25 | 5.238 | 24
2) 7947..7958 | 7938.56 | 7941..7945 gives 0.2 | 63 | 5.923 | 26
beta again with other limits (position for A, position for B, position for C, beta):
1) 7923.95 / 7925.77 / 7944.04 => -0.1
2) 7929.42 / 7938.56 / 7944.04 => 0.8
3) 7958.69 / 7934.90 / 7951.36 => -0.5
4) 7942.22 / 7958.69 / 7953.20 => 0.5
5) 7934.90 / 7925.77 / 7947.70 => -0.8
